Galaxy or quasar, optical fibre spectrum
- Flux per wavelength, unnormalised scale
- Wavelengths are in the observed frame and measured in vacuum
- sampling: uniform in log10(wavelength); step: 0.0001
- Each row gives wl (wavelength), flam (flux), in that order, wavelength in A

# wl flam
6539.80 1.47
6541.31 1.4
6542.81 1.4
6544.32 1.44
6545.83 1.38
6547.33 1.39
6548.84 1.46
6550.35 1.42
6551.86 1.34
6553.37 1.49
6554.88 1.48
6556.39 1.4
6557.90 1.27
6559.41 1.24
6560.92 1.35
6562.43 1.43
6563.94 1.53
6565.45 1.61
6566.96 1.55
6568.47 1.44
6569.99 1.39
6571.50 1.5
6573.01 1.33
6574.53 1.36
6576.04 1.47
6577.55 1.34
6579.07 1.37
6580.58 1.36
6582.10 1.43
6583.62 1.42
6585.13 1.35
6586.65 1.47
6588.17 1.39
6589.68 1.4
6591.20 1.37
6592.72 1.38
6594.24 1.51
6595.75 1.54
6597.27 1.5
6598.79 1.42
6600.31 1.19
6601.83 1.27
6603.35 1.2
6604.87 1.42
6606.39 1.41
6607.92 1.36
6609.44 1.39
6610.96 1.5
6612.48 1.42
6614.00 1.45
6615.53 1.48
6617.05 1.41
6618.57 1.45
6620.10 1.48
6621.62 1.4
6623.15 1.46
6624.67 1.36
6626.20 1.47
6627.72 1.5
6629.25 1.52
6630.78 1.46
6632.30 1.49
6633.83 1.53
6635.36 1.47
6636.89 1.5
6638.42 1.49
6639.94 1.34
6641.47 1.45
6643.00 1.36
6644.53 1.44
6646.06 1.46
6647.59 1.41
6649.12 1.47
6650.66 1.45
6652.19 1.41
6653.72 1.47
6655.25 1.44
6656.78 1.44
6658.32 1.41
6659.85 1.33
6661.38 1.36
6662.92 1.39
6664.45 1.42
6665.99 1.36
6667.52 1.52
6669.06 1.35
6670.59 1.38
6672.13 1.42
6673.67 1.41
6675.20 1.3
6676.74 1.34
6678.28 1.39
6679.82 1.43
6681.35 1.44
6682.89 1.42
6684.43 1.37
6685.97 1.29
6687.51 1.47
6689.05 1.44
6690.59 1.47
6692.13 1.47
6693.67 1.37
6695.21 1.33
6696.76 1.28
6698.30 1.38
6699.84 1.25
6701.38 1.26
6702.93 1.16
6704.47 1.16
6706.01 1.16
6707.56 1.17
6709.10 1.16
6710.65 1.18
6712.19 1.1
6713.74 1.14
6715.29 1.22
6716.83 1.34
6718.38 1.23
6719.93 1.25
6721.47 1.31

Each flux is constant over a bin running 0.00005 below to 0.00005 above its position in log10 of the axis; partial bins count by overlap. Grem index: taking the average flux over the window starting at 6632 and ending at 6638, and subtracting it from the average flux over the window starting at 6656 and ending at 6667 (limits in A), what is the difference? -0.11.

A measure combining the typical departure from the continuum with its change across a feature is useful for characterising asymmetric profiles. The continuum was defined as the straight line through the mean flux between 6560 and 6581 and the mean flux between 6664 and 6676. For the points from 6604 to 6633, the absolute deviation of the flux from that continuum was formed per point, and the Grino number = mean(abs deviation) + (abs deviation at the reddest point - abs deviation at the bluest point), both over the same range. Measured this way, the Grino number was 0.13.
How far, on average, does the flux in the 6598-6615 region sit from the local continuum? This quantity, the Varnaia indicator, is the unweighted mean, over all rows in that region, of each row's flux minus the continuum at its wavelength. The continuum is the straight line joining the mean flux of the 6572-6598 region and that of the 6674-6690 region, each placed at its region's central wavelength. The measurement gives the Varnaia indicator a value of -0.04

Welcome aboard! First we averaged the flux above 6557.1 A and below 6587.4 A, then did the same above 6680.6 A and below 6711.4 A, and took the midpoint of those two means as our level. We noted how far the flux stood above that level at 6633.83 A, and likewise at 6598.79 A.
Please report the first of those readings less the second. 0.110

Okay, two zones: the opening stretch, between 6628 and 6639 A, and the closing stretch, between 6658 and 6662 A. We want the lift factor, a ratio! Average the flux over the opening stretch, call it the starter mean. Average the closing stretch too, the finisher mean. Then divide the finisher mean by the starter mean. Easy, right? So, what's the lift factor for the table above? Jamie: 0.91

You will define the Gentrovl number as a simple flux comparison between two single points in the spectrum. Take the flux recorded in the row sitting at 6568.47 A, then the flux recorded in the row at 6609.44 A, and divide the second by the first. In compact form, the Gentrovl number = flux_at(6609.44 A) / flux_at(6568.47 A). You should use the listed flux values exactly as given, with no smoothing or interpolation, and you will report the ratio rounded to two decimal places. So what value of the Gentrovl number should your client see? 0.97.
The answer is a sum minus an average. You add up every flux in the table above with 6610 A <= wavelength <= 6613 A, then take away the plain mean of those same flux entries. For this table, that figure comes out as 1.46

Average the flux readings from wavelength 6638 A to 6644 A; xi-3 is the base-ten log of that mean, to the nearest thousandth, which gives 0.149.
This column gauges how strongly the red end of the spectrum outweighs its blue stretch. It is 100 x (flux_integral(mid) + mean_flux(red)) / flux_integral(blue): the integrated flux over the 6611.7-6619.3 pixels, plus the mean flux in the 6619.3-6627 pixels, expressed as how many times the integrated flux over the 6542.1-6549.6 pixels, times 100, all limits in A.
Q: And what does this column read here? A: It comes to 117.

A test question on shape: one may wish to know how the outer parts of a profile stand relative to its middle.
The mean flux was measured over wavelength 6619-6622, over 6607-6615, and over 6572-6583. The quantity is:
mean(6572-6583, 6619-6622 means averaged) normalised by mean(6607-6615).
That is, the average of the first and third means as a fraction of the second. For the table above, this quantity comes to 0.99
